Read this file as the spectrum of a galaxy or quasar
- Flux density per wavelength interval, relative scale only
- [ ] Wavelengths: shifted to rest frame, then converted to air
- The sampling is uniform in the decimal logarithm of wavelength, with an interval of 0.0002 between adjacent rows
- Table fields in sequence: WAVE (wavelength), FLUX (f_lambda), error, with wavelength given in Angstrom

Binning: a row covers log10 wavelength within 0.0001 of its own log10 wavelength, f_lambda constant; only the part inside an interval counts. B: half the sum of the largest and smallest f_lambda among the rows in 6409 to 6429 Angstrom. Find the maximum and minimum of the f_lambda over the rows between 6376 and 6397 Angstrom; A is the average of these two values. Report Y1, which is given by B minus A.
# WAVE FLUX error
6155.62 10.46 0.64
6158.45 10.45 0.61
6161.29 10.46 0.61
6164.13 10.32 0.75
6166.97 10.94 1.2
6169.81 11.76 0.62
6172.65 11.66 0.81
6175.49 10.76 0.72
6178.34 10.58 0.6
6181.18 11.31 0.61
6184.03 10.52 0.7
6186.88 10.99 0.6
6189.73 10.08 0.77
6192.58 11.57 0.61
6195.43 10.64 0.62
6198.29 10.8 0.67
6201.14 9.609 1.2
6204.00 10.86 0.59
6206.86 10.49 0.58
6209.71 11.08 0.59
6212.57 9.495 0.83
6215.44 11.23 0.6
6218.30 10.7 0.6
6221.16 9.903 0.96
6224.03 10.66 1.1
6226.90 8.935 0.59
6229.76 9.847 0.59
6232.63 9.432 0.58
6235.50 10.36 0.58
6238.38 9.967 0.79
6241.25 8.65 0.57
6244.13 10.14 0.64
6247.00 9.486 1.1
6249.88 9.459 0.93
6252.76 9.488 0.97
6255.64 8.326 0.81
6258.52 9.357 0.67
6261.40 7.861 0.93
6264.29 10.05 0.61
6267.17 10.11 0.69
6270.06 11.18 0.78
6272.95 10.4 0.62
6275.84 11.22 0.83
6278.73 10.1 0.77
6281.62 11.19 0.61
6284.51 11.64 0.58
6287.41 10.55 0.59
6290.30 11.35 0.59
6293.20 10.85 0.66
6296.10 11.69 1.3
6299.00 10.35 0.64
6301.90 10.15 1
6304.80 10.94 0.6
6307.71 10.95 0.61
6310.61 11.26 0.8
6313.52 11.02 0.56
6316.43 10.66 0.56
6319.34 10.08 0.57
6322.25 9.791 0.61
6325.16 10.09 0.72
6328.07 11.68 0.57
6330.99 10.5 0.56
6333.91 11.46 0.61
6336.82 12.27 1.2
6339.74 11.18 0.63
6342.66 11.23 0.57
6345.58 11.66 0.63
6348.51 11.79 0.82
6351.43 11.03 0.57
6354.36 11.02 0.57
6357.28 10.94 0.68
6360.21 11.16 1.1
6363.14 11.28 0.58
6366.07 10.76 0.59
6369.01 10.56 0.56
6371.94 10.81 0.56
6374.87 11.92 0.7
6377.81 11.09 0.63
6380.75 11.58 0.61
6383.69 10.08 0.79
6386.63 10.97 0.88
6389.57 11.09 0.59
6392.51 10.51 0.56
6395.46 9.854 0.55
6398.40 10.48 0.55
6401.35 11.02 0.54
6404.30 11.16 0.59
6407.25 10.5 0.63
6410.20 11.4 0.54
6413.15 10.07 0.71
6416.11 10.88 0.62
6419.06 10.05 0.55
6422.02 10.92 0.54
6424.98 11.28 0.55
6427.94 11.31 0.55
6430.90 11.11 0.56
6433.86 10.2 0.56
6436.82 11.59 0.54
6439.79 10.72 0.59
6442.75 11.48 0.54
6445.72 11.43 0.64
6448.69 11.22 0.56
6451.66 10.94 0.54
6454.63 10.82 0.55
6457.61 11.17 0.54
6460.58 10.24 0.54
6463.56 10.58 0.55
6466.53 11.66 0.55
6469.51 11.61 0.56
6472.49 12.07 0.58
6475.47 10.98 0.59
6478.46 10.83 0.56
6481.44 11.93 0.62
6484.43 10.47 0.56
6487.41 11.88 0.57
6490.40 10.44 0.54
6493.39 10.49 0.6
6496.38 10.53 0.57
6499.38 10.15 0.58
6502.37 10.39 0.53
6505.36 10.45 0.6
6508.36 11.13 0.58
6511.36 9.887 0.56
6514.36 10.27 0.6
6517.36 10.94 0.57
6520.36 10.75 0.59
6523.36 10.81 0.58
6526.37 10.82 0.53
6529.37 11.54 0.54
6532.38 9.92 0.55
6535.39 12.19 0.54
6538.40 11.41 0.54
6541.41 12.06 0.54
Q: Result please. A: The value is 0.0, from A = 10.7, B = 10.7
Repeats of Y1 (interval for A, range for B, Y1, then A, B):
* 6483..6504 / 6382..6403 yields -0.5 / 11.0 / 10.5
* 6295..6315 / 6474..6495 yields 0.3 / 10.9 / 11.2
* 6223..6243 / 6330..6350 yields 1.7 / 9.7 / 11.4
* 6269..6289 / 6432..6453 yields 0.0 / 10.9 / 10.9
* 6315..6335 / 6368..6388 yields 0.3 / 10.7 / 11.0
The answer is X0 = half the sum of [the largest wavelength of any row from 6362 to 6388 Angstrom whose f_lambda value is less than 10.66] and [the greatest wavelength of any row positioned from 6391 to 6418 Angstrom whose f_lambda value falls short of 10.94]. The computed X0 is 6399.9 Angstrom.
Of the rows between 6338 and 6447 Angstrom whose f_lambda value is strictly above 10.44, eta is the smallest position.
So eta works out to 6339.74 Angstrom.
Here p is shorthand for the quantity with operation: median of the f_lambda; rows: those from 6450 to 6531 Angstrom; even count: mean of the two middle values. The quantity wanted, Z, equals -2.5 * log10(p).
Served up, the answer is -2.59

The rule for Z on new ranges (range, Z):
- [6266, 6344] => -2.60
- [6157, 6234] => -2.57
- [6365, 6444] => -2.60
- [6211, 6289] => -2.51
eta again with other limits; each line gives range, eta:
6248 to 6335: 6270.06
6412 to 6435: 6416.11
